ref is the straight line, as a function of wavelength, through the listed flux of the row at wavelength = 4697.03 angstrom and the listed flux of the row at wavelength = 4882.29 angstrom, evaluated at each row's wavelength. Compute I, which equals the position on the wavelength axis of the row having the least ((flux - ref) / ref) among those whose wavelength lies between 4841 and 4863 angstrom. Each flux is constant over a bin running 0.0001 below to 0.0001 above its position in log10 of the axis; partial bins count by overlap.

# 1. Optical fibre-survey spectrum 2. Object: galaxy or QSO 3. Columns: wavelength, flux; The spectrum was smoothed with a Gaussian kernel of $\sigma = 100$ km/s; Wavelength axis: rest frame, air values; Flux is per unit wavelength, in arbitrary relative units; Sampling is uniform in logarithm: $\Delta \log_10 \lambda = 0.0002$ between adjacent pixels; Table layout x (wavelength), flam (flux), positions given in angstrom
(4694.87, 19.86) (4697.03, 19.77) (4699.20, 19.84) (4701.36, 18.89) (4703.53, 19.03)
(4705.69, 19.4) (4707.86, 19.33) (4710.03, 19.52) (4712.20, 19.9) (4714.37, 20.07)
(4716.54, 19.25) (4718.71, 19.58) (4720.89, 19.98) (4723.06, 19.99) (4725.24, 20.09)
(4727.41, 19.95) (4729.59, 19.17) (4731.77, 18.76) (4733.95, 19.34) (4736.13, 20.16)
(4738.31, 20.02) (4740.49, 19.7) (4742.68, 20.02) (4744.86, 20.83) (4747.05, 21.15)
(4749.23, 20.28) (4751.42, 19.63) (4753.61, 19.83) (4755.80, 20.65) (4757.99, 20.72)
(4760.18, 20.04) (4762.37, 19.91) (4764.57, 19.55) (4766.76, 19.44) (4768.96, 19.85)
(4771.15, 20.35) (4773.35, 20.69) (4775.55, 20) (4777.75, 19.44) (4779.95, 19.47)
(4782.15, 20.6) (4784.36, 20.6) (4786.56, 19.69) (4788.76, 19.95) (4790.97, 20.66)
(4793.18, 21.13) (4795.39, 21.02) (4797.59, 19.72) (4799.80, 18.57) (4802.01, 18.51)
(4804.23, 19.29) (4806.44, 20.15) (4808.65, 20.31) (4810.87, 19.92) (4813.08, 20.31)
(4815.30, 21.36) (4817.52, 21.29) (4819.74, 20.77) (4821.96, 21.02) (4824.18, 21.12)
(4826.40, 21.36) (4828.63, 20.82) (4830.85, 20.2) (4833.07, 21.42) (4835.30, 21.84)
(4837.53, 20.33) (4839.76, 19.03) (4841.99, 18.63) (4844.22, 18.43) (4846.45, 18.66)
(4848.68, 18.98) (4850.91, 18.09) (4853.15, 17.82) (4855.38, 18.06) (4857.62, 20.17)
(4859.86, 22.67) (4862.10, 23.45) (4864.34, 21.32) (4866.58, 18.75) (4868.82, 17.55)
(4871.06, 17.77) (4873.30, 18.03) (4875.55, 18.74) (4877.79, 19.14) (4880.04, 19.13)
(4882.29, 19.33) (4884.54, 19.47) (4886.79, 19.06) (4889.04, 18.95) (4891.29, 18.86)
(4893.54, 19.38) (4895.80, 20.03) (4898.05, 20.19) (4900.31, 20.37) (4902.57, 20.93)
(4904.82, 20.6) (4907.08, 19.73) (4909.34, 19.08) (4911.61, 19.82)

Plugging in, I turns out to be 4853.15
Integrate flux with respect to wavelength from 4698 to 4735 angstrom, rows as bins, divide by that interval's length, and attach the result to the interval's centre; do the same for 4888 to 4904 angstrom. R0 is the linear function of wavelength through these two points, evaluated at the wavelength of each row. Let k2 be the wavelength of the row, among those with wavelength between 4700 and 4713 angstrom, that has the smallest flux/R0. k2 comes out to 4701.36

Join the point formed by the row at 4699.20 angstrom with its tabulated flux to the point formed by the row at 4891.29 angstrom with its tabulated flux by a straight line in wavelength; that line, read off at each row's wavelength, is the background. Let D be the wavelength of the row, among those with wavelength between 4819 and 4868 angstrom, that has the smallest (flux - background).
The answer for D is 4853.15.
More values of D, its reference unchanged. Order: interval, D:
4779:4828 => 4802.01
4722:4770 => 4731.77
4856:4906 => 4868.82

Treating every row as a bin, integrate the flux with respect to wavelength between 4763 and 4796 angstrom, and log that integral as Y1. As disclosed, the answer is 665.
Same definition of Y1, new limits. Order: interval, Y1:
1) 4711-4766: 1097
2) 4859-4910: 1003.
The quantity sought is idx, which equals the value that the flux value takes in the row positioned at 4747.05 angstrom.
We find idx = 21.15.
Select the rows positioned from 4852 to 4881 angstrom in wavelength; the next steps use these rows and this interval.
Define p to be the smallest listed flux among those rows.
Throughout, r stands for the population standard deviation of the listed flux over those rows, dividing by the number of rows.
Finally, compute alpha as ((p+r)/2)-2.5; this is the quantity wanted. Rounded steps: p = 17.55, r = 1.85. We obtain 7.20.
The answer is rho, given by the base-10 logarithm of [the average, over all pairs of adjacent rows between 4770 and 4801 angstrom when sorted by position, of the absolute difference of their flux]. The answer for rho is -0.23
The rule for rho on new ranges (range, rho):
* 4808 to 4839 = -0.25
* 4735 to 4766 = -0.36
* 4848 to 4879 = 0.04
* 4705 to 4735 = -0.47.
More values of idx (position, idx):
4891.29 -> 18.86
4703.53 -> 19.03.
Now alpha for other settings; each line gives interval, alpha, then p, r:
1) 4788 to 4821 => 7.19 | 18.51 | 0.87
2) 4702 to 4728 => 7.19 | 19.03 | 0.35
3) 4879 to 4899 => 7.15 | 18.86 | 0.44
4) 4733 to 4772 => 7.41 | 19.34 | 0.49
